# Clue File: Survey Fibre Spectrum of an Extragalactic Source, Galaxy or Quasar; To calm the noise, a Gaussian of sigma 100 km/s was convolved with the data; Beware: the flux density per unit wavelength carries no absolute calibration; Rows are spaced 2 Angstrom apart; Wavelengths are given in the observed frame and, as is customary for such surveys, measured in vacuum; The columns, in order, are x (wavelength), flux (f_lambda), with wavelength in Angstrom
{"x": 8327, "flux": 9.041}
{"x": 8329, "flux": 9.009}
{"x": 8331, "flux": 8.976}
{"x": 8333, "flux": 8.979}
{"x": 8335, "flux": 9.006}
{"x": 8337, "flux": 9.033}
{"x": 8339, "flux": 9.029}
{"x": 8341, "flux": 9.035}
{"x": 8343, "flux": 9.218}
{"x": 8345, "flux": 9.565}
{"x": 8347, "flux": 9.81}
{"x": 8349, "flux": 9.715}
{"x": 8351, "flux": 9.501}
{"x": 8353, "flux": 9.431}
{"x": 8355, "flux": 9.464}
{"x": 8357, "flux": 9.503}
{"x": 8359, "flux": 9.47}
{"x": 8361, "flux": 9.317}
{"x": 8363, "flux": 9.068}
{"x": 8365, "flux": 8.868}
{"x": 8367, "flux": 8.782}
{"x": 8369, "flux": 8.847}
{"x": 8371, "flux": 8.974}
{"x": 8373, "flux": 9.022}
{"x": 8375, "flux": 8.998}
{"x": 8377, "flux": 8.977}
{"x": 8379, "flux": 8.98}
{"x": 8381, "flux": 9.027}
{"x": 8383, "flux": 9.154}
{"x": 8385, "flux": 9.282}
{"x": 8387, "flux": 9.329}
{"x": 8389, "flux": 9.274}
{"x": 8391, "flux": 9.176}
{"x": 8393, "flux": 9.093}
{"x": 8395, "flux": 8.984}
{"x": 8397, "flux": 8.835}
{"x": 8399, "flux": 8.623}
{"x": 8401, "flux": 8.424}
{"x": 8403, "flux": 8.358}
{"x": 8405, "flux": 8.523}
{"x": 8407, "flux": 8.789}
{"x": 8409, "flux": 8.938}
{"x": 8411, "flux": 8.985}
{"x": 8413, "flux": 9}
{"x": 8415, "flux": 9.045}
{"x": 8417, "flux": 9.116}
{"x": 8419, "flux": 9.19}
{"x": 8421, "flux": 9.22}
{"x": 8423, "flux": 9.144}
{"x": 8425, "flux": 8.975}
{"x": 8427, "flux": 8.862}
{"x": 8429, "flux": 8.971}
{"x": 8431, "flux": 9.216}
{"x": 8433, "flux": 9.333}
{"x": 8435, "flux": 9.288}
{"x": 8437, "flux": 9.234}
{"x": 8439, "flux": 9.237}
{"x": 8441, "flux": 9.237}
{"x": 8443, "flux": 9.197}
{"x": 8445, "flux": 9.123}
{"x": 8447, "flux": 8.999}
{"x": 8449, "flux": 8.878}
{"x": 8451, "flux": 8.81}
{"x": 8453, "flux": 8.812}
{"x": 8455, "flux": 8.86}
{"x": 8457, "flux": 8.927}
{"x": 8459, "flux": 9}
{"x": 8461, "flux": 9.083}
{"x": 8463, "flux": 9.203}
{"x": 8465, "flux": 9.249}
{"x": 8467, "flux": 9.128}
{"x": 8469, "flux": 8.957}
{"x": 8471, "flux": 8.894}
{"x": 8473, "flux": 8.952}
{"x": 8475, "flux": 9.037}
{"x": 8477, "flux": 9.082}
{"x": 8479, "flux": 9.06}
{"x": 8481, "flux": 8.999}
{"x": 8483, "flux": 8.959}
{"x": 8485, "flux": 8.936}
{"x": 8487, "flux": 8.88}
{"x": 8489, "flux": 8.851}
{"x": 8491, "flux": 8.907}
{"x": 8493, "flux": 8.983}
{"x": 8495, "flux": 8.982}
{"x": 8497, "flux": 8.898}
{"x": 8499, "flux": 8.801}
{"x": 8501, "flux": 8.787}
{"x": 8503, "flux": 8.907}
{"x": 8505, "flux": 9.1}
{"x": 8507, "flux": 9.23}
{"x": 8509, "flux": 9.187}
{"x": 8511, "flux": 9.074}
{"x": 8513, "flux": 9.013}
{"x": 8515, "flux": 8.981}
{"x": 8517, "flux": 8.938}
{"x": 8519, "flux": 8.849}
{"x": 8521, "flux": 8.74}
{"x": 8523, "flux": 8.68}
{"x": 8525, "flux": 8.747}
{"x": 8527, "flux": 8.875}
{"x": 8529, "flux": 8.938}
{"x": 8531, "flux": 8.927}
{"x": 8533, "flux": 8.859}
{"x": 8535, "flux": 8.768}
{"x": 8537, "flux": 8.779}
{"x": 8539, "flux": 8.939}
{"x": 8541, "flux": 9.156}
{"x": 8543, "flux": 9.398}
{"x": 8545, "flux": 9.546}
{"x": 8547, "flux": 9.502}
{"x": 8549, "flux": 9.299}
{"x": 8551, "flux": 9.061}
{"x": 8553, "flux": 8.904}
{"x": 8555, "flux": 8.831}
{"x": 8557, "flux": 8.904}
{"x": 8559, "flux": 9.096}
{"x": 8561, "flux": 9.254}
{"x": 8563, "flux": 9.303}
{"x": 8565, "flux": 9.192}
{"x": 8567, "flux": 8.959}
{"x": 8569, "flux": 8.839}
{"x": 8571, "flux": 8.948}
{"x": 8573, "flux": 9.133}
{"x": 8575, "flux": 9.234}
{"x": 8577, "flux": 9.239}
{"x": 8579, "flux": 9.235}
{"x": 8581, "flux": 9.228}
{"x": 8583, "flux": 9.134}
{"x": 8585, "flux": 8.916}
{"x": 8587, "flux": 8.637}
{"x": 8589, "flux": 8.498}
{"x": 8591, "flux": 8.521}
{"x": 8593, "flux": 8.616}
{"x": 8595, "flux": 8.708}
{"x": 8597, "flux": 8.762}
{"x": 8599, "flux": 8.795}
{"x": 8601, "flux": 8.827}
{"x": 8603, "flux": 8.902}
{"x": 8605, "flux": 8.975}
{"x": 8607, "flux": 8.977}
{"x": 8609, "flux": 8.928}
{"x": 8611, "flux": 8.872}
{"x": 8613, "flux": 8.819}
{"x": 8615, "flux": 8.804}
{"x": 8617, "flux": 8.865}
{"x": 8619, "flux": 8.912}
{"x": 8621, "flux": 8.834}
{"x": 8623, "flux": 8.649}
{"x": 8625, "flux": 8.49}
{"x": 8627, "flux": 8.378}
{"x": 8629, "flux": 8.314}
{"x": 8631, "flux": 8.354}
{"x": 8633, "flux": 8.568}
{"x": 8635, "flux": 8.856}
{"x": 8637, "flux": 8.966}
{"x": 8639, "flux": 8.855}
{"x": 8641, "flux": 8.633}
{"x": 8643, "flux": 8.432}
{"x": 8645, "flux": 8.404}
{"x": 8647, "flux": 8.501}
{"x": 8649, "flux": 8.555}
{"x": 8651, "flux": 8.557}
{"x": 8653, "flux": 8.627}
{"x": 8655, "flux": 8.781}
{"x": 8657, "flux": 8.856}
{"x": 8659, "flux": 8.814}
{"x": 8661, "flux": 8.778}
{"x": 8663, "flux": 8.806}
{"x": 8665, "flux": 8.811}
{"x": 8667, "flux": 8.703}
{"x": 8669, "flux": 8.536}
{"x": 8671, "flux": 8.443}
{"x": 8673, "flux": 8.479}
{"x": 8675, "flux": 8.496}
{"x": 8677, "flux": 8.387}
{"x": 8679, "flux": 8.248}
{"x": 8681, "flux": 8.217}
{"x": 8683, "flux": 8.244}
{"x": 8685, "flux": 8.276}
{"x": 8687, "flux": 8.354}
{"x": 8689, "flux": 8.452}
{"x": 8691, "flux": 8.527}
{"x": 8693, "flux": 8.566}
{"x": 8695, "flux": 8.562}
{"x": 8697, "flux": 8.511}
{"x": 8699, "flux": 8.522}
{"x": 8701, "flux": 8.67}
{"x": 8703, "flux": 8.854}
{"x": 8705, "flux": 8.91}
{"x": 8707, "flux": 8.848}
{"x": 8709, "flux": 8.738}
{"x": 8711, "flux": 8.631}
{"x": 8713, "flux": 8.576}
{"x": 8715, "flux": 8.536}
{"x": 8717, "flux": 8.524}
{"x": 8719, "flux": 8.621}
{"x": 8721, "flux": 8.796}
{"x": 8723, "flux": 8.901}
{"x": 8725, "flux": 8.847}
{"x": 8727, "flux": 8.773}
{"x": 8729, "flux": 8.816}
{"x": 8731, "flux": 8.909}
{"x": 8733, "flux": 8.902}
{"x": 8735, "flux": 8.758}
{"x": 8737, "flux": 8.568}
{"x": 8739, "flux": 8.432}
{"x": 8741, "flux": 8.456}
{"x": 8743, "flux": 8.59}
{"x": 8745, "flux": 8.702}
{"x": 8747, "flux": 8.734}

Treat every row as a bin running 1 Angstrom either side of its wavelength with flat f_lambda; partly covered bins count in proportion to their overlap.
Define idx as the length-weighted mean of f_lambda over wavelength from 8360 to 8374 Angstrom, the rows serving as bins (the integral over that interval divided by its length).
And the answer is 8.98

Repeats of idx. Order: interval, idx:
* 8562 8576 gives 9.09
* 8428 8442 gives 9.22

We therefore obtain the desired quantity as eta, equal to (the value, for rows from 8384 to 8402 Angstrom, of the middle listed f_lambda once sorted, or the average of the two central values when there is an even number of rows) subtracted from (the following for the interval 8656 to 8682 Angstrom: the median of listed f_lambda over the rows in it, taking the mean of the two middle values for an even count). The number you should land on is -0.6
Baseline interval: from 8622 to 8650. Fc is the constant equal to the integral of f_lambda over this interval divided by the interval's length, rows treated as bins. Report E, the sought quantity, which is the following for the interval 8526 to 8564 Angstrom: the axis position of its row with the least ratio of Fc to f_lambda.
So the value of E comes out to 8545 Angstrom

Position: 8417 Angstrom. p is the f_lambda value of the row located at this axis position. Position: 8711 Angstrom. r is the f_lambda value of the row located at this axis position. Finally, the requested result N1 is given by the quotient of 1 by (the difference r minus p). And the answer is -2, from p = 9.116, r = 8.631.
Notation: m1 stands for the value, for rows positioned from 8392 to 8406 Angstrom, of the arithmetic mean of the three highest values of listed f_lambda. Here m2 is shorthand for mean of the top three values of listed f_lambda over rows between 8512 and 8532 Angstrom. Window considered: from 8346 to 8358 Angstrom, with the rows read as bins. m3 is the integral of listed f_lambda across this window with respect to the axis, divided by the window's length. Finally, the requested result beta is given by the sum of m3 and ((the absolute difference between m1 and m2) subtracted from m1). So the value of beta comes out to 18.5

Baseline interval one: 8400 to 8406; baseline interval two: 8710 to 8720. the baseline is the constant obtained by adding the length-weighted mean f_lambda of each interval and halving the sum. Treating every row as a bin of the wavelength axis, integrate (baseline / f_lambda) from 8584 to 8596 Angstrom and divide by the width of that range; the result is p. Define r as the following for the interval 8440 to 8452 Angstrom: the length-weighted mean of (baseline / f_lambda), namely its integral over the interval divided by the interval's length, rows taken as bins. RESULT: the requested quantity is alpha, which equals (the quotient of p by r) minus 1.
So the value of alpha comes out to 0.05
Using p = 0.98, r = 0.941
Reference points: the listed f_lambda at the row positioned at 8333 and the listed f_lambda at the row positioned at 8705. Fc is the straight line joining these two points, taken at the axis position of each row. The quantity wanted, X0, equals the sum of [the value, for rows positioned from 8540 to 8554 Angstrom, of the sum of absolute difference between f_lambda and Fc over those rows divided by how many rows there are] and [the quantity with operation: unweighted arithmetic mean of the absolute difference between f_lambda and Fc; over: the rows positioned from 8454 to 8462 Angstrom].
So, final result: 0.41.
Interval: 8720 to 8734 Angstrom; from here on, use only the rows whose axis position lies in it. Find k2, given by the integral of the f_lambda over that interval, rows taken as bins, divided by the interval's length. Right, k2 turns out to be 8.85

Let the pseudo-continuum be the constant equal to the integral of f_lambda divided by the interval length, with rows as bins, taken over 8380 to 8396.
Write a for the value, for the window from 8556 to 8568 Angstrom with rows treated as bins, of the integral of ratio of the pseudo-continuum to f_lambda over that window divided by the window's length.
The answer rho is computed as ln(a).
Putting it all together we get 0.005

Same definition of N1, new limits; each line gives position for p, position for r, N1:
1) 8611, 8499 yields -14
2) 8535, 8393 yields 3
